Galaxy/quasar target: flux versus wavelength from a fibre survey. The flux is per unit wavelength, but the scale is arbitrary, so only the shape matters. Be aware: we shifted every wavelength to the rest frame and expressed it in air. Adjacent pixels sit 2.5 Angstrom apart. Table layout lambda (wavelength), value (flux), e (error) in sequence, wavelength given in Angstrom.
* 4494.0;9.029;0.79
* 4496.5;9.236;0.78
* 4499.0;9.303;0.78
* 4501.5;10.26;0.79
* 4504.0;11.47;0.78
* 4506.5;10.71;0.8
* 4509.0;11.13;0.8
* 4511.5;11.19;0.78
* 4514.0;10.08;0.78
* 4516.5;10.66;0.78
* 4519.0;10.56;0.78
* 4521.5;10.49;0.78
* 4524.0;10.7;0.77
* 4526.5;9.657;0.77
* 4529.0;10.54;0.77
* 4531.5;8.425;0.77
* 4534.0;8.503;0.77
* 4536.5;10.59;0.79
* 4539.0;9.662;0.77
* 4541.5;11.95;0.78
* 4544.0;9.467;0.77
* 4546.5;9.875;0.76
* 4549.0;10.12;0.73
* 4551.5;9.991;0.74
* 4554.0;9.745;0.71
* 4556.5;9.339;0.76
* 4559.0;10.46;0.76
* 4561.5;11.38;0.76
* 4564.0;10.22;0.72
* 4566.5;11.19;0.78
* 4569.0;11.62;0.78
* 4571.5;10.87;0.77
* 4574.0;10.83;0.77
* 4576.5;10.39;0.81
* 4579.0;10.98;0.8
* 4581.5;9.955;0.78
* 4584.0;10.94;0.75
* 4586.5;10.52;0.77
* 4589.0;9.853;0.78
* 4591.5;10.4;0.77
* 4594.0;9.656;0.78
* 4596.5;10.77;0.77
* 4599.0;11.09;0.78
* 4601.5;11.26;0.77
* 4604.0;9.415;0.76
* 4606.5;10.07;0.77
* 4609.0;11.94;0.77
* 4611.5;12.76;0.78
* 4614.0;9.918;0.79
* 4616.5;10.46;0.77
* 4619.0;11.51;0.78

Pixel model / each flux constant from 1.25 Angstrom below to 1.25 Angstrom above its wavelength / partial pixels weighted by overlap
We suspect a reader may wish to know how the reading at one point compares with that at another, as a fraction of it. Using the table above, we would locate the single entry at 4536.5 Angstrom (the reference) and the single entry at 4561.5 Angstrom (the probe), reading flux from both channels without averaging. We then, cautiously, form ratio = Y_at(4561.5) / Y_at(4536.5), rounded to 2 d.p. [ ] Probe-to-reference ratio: 1.07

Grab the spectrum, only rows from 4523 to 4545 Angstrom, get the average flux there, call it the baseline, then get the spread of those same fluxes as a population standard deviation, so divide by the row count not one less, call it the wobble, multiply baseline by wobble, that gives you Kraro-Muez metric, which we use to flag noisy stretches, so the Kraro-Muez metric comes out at 11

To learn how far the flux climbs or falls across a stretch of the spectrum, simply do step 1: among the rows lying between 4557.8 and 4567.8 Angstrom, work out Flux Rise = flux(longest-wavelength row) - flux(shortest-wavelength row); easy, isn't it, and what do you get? 0.7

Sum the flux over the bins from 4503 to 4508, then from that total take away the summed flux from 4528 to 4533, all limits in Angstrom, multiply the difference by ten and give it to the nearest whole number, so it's 32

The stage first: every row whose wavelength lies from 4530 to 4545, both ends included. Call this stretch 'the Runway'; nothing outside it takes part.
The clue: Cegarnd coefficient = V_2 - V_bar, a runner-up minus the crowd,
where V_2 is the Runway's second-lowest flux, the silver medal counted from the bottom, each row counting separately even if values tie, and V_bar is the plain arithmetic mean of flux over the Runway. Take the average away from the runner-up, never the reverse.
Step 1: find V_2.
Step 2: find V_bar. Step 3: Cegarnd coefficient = -1.3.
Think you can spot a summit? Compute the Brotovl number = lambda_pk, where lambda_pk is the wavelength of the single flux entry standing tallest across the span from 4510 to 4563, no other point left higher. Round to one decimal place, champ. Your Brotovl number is 4541.5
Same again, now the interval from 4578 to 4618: 4611.5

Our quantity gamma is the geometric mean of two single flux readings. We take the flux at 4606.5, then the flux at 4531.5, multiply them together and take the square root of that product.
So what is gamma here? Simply 9.2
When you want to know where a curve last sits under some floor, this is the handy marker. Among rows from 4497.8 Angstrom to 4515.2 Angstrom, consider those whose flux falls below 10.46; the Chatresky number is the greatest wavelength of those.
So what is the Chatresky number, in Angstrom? 4514.0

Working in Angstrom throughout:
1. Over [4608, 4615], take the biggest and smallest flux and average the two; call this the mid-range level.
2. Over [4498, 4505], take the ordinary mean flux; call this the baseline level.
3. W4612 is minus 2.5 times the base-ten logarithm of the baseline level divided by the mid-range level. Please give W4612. 0.100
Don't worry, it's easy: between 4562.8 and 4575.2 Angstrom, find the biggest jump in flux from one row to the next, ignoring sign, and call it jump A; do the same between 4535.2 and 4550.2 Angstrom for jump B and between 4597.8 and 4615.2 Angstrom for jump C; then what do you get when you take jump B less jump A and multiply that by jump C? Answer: 4.3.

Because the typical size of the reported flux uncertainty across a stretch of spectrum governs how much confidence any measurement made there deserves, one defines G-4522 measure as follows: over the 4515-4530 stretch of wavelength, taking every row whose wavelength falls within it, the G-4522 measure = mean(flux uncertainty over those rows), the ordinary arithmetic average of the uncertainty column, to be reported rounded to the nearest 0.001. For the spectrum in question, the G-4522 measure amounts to 0.775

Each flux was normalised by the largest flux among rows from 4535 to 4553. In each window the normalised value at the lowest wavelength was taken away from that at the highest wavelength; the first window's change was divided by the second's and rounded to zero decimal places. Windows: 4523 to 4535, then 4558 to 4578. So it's 31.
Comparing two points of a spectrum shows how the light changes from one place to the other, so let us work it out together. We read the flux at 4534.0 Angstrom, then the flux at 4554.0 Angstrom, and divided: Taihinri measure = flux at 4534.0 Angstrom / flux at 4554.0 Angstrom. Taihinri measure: 0.87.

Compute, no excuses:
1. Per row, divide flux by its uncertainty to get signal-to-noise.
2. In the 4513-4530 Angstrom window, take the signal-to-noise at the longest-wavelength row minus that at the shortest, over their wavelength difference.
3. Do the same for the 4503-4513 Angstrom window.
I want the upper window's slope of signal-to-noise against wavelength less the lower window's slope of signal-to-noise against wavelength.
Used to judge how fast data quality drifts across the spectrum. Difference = 0.10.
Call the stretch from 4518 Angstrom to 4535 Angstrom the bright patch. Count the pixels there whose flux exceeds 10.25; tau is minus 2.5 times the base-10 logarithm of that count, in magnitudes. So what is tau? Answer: -1.51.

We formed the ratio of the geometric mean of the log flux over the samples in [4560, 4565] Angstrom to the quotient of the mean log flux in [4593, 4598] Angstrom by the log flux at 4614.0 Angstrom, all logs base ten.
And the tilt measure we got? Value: 1.02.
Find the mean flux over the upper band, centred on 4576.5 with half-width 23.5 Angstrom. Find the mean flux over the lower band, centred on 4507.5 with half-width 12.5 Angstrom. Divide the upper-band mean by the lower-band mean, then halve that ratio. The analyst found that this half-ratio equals 0.504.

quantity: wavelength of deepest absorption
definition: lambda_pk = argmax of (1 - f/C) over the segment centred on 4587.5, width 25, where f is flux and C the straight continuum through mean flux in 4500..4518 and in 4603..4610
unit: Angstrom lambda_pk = 4594.0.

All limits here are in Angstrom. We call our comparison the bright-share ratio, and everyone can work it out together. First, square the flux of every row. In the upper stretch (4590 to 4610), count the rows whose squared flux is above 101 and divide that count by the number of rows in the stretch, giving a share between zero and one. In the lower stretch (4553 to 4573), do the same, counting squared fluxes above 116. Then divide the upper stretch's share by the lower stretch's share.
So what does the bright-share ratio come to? 1.5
